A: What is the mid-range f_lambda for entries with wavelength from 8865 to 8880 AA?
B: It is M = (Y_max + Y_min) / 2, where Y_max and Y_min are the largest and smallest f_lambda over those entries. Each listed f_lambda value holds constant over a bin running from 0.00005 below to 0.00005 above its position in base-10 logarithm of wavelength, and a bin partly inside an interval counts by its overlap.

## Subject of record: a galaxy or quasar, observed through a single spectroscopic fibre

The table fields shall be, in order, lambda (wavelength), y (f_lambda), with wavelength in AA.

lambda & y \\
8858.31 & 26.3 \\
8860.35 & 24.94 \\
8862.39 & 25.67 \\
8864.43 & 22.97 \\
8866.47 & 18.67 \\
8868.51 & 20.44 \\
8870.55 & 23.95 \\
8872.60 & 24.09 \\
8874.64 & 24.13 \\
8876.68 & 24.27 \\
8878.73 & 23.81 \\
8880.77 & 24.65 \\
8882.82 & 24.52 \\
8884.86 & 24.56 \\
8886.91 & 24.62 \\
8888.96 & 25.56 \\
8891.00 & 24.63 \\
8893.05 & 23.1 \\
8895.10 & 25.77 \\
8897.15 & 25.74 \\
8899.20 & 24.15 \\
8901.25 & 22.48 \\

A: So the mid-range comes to 21.5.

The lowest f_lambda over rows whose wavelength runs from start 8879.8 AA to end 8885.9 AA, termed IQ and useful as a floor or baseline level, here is 24.52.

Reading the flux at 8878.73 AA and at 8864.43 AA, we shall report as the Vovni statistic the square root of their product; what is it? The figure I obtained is 23.4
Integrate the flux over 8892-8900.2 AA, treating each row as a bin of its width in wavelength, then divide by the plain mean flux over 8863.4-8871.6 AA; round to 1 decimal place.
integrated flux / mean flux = 9.4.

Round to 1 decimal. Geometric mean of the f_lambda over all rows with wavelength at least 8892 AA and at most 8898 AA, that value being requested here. 24.8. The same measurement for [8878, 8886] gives 24.4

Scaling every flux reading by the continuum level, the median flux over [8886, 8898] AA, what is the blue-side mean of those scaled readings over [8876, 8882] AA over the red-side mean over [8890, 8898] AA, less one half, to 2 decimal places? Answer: 0.48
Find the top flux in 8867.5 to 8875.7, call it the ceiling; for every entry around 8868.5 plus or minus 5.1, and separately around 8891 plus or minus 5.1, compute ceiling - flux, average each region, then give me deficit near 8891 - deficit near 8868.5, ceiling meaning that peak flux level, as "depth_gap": -2.7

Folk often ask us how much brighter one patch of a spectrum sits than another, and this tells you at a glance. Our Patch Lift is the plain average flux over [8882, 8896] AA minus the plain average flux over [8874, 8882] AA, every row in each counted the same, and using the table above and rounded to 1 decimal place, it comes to 0.5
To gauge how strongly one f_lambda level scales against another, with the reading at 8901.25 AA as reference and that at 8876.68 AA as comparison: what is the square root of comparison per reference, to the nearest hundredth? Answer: 1.04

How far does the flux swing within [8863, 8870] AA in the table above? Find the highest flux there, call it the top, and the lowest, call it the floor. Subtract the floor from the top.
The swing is 4.3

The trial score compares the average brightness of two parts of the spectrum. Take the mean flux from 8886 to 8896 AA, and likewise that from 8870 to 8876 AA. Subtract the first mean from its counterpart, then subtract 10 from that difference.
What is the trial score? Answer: -11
